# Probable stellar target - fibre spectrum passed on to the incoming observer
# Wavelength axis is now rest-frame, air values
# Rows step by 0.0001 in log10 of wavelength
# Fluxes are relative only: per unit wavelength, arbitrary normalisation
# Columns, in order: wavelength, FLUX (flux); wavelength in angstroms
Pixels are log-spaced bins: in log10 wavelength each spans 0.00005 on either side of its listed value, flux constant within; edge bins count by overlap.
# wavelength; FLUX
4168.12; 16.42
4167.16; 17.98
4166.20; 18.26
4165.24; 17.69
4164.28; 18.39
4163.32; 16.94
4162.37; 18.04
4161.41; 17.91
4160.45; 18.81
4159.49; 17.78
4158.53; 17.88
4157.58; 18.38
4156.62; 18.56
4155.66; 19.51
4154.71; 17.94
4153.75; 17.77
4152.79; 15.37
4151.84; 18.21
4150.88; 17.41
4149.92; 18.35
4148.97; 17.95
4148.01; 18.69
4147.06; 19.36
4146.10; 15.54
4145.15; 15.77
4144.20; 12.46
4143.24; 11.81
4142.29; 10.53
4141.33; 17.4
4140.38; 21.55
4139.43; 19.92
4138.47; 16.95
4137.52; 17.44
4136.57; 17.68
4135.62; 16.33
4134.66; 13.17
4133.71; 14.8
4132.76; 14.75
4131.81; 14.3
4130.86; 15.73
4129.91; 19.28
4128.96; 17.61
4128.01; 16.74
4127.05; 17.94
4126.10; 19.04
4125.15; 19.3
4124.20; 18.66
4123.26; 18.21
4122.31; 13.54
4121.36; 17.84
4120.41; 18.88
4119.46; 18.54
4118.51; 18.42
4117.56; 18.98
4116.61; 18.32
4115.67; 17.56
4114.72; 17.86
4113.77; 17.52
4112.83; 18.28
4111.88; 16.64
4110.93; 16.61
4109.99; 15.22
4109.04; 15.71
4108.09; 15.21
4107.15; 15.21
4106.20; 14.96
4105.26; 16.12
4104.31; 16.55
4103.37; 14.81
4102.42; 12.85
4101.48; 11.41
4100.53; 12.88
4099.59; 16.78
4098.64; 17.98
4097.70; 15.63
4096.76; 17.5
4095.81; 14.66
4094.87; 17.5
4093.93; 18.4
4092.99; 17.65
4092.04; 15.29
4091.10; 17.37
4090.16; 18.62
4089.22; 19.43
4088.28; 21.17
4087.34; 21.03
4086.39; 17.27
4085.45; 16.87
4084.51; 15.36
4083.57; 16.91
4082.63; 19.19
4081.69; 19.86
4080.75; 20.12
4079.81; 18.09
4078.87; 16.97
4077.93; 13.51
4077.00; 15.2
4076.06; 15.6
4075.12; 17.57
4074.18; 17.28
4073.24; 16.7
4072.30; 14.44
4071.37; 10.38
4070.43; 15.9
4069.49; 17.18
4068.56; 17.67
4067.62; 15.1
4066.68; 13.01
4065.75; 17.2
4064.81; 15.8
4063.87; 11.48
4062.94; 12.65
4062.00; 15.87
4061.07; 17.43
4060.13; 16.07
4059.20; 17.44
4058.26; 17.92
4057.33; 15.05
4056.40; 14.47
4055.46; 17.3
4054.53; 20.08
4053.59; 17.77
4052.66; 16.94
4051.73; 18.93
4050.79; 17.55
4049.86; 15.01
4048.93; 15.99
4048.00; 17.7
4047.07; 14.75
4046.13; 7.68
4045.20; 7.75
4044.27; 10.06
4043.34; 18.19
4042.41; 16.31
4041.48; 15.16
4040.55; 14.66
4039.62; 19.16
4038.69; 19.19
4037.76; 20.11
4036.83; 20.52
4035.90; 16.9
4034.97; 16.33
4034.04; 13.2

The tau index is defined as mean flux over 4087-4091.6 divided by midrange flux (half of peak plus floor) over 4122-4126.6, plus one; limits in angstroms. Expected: 2.19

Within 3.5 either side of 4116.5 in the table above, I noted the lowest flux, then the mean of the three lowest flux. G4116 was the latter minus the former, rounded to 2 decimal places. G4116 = 0.13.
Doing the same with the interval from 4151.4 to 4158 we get 1.66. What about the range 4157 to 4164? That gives 0.59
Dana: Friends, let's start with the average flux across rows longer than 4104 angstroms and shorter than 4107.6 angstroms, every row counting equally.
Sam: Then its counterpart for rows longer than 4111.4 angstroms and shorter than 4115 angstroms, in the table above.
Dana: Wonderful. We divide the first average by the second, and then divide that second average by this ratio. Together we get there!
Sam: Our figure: 19.7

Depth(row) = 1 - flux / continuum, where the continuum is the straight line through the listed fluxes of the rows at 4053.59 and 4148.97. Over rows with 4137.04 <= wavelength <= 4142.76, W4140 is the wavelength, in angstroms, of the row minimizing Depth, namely 4140.38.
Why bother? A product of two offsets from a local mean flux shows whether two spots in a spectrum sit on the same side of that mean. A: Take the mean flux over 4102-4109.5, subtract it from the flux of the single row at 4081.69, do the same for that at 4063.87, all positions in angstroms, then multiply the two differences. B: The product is -17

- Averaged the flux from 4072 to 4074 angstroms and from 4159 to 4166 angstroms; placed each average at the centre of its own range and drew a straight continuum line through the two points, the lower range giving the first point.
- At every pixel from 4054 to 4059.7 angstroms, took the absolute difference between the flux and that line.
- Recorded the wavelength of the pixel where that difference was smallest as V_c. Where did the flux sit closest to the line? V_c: 4057.33 angstroms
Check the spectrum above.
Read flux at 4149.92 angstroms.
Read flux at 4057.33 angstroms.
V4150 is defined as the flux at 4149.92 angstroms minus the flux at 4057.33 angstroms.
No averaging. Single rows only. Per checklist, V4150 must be 3.3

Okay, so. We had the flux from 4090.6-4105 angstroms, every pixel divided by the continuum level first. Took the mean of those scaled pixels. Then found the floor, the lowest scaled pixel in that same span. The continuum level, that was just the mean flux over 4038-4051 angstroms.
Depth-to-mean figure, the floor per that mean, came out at 0.72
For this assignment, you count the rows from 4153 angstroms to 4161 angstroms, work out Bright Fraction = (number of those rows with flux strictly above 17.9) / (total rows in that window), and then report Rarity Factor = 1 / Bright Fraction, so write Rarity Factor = 1.6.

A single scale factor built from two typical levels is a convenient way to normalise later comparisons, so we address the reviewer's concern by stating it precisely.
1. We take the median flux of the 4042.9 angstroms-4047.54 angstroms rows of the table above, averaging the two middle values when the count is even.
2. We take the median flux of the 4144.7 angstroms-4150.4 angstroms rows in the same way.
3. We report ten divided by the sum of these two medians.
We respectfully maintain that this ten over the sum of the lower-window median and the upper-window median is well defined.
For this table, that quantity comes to 0.354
